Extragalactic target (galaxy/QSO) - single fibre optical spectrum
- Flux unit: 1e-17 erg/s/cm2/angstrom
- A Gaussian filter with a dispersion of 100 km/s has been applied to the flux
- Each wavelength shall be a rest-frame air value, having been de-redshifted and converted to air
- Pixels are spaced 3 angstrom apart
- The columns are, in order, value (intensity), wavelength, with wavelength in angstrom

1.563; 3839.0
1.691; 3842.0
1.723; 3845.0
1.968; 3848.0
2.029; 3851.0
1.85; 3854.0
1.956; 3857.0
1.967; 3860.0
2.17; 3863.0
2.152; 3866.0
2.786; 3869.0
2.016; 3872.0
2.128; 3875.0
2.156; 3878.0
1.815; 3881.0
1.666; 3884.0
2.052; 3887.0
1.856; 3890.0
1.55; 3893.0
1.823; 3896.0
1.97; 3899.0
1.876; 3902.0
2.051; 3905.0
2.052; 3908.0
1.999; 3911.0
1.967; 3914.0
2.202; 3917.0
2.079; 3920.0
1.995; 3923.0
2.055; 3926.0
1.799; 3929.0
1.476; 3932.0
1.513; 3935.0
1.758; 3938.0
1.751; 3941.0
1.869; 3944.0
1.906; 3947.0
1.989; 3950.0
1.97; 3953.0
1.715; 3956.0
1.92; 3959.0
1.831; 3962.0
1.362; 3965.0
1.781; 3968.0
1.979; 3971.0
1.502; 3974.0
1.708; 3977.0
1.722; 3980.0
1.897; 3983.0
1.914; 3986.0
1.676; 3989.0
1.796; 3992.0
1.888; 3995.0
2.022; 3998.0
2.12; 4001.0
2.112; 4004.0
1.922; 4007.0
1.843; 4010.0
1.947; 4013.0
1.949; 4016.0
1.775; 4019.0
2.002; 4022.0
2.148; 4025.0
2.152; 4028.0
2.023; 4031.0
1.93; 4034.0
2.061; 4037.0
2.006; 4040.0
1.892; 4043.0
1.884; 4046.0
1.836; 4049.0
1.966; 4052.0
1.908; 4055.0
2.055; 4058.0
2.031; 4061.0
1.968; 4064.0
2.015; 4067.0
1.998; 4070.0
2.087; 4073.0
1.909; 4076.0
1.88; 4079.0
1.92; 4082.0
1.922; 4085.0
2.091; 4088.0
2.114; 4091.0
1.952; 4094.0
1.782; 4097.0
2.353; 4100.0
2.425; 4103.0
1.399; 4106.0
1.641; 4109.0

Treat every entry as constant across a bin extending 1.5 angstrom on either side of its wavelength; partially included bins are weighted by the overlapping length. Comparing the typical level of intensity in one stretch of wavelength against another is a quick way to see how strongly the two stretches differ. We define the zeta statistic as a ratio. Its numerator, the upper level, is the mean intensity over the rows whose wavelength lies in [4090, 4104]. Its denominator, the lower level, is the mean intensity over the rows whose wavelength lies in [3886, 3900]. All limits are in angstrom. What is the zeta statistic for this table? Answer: 1.15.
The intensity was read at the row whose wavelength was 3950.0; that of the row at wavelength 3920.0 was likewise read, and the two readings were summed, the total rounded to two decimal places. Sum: 4.07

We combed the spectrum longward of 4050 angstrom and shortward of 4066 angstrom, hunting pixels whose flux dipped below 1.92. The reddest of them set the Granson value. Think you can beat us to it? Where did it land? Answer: 4055.0 angstrom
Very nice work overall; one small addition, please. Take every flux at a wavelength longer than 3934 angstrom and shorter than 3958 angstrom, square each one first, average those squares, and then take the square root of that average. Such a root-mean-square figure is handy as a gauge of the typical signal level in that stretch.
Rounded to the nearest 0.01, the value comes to 1.81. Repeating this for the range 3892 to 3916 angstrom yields 1.92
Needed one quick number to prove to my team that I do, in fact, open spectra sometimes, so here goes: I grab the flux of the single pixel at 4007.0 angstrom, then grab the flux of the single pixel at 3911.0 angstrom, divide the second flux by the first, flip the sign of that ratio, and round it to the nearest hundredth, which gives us -1.04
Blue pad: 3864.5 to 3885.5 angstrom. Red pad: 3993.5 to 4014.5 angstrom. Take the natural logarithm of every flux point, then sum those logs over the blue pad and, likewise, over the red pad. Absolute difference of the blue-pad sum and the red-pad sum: 0.35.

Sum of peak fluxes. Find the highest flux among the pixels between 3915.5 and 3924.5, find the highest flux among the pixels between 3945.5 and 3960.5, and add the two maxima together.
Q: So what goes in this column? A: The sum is 4.19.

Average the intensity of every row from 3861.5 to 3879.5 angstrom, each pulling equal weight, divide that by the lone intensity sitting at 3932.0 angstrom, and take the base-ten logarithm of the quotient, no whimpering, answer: 0.18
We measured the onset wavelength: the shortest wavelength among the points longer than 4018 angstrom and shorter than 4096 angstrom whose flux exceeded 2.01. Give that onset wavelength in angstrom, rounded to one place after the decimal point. 4025.0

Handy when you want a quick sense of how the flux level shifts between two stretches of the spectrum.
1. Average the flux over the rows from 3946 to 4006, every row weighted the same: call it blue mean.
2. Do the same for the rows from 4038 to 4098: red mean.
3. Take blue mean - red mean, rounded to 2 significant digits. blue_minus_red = -0.12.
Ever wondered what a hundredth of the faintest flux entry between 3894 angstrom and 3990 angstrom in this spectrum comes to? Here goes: 0.014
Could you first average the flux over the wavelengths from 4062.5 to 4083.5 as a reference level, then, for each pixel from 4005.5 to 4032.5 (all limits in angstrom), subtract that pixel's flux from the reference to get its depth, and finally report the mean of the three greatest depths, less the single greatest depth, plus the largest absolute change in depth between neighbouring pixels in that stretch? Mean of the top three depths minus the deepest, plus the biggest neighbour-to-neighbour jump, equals 0.16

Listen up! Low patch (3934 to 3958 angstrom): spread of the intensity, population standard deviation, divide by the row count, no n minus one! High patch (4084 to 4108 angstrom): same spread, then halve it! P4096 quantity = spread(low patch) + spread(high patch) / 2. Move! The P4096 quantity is 0.30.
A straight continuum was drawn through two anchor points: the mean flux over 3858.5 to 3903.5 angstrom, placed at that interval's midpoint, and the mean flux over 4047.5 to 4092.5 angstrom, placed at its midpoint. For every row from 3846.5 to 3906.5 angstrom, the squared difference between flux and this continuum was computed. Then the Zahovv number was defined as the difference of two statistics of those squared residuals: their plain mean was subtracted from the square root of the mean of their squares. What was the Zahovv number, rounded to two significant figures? 0.090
